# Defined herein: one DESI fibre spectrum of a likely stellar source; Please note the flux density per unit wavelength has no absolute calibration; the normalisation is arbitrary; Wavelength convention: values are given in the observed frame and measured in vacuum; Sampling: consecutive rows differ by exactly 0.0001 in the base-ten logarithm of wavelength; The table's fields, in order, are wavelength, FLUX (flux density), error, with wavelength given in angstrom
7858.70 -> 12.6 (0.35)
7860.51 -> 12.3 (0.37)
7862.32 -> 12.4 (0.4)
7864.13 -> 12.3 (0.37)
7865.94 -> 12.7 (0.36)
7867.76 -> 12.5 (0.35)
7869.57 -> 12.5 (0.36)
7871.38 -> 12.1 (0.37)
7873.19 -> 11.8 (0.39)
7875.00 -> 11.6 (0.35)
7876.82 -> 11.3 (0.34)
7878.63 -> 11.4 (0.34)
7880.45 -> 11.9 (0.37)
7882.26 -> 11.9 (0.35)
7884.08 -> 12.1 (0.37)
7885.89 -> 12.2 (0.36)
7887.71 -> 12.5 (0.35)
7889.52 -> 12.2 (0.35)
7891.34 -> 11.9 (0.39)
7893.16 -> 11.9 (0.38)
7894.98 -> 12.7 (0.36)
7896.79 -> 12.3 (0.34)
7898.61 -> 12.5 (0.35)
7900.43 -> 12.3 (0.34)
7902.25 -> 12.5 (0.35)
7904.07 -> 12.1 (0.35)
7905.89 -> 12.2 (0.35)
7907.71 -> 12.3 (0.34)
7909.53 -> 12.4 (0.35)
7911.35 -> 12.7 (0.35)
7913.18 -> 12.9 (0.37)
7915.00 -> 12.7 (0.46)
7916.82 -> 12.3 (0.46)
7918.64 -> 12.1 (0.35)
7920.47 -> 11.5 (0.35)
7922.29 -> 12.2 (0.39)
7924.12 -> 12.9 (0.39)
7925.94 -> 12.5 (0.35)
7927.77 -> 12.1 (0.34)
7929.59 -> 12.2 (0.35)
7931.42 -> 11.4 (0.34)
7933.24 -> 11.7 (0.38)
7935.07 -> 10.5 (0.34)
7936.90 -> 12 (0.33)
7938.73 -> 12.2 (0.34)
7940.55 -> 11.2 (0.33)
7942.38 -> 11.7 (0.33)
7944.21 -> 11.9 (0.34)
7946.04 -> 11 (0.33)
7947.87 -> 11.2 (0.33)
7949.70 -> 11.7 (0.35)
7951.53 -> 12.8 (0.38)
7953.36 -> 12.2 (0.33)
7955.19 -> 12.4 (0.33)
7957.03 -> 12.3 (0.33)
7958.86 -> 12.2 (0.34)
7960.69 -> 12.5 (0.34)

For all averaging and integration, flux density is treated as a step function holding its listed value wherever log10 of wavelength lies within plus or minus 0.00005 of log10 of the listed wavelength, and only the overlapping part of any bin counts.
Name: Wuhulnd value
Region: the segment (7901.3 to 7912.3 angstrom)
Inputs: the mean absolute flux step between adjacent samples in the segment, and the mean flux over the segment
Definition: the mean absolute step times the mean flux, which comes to 2.5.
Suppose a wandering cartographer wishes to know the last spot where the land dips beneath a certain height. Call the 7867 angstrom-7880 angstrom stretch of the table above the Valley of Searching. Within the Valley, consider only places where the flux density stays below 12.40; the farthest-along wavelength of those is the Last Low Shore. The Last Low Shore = 7878.63 angstrom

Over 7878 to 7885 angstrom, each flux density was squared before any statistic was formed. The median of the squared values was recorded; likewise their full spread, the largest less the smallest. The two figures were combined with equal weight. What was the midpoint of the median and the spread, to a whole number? 79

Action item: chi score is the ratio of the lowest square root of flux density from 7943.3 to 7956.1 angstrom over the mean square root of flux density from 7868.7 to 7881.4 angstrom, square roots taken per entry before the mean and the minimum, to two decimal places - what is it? 0.97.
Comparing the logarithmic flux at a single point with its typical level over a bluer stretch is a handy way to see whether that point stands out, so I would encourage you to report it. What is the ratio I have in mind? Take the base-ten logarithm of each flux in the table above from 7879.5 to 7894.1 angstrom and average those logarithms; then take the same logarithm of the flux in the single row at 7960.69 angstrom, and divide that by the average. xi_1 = 1.01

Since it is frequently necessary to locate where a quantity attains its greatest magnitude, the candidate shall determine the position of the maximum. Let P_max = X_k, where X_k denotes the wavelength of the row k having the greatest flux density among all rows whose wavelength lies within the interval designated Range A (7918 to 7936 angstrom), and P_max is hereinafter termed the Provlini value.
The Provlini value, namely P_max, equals 7924.12 angstrom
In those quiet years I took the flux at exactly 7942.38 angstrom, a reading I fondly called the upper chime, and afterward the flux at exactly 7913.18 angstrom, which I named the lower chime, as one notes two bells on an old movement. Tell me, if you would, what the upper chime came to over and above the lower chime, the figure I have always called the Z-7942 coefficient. -1.2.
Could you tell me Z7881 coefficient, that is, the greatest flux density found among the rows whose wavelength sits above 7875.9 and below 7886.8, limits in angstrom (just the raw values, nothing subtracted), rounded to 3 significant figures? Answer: 12.2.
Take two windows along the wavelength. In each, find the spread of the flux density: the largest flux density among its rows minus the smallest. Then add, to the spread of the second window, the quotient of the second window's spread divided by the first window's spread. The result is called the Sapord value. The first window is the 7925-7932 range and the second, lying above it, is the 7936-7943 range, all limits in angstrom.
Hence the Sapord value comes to 1.9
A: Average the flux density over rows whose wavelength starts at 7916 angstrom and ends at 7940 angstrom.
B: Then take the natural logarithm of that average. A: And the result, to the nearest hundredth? 2.48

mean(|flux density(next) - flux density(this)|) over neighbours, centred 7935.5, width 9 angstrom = 0.80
